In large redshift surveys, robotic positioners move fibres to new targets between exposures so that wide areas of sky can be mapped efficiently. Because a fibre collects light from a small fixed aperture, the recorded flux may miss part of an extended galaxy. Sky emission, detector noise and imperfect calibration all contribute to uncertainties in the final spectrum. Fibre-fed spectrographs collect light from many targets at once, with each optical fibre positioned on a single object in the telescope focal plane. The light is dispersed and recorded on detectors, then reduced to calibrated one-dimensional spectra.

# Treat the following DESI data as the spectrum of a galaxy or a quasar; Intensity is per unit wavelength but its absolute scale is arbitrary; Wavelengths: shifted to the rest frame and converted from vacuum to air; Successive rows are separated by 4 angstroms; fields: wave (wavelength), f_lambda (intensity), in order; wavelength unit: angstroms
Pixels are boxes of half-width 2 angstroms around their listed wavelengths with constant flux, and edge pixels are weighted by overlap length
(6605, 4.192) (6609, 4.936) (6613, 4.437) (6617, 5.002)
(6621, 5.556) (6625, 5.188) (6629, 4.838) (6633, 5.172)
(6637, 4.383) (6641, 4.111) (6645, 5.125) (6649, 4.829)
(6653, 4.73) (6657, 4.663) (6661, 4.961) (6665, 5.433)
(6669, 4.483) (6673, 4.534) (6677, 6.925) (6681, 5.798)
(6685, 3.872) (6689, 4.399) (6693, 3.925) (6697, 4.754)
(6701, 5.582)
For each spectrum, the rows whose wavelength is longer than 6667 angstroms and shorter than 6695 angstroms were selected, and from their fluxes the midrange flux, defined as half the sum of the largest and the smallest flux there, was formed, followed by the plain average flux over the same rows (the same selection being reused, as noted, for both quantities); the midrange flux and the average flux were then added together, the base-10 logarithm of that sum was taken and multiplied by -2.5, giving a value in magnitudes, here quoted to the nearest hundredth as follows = -2.53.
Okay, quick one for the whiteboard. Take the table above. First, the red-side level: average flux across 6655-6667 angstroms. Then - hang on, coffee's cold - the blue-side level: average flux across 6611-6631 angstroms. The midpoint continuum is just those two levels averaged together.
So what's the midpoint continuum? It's 5.01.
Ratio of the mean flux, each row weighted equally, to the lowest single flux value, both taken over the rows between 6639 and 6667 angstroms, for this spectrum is 1.18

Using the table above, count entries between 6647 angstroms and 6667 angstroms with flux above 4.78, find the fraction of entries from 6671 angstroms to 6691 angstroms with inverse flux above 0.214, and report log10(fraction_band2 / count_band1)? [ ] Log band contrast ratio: -0.7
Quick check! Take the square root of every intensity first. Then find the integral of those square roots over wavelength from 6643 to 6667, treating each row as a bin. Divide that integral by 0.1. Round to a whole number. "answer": 534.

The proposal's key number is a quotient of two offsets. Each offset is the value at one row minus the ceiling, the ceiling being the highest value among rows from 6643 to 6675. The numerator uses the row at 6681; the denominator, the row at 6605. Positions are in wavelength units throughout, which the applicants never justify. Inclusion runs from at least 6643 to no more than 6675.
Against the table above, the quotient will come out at -0.3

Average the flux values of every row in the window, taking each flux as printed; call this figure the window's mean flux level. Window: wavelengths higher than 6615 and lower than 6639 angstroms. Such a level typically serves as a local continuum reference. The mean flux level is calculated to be 5.0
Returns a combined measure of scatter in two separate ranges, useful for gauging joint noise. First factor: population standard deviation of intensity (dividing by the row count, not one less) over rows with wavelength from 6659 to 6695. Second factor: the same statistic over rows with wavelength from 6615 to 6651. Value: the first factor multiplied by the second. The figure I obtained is 0.38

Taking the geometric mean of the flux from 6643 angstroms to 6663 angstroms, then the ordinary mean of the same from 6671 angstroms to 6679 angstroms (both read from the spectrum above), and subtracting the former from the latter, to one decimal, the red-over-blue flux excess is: 0.9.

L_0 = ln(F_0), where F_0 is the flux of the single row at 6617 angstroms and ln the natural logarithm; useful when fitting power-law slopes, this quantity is 1.61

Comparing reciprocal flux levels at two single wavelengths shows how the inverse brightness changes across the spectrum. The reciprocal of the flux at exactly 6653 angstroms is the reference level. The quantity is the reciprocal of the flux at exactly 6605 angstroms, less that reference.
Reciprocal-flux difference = 0.03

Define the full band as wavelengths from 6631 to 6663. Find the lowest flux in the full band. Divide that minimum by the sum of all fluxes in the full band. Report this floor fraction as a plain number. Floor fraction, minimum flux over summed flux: 0.108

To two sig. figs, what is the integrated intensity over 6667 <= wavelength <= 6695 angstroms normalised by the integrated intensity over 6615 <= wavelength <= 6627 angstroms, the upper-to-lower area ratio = 2.2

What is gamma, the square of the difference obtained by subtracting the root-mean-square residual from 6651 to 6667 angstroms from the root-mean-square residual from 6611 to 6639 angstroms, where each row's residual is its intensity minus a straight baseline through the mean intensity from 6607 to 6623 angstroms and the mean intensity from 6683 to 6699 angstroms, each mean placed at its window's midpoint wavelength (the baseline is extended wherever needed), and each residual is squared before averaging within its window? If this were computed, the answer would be 0.02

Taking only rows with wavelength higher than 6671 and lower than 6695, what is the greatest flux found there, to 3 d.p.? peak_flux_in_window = 6.925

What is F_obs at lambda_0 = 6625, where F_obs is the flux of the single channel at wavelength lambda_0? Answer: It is 5.188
